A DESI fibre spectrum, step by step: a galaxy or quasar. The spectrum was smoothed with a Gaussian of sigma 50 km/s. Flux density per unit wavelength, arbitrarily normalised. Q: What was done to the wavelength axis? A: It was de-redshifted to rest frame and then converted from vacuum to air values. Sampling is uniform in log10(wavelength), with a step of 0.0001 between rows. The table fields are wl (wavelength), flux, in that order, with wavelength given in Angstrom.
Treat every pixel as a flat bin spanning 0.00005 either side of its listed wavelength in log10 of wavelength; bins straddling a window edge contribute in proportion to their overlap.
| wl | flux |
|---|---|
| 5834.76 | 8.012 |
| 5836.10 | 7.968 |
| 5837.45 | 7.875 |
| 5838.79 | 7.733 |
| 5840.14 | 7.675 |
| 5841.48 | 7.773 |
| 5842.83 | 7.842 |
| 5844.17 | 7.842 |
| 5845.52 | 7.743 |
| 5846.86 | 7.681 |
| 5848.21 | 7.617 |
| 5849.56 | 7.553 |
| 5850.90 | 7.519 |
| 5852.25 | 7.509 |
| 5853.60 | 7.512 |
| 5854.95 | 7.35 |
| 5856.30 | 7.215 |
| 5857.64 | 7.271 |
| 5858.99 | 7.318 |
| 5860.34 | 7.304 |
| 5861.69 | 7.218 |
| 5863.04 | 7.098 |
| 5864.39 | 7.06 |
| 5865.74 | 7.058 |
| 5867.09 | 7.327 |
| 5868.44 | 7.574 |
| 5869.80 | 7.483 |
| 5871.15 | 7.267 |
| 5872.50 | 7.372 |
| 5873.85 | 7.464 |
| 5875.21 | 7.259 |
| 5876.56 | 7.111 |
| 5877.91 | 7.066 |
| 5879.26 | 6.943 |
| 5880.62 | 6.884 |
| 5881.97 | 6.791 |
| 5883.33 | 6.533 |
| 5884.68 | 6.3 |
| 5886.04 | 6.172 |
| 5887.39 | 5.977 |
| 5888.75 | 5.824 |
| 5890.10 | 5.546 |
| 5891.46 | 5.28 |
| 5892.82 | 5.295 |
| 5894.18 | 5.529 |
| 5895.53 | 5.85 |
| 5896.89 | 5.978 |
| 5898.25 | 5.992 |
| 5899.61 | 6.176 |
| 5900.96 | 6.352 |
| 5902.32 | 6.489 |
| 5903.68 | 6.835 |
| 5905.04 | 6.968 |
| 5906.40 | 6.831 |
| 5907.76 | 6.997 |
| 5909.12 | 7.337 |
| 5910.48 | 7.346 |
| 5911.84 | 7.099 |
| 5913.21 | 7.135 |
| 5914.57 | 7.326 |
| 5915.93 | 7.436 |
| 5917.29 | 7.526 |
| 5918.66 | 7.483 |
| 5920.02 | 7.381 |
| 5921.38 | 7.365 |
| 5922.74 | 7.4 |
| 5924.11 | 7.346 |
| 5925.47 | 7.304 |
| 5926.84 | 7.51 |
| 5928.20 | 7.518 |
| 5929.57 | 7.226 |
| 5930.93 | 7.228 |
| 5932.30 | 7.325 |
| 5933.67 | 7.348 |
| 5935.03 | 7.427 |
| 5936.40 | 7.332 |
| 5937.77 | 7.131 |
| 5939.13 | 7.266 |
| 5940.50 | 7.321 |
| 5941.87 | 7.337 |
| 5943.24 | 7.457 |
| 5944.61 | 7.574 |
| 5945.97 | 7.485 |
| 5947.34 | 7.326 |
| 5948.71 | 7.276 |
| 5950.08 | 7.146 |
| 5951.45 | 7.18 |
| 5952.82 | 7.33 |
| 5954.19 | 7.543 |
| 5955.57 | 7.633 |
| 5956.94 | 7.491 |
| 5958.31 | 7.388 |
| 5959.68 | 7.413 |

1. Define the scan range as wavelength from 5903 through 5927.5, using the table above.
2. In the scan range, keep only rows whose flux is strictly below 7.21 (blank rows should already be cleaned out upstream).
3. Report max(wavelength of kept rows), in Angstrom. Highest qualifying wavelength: 5913.21 Angstrom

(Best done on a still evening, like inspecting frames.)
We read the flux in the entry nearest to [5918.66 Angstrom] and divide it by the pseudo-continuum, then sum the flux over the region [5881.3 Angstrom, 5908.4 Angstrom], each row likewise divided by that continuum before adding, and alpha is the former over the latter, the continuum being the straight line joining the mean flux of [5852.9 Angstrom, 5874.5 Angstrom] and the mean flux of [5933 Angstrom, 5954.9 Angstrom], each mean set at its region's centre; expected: 0.0604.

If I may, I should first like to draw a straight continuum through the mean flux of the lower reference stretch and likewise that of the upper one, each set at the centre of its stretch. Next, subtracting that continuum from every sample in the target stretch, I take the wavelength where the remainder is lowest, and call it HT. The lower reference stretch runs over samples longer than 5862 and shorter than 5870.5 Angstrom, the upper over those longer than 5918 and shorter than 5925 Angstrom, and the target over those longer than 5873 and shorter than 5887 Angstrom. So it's 5886.04 Angstrom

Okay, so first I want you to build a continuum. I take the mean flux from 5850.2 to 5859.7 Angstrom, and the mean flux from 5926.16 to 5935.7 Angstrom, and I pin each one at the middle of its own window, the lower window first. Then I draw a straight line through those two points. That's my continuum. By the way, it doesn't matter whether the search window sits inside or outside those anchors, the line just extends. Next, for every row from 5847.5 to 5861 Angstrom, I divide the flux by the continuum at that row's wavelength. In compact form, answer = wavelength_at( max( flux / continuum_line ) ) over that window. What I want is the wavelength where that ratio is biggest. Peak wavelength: 5848.21 Angstrom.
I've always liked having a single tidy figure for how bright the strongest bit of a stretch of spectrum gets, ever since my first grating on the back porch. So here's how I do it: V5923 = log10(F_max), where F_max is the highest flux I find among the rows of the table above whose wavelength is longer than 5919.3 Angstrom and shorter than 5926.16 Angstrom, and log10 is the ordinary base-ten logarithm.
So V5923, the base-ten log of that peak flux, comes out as 0.869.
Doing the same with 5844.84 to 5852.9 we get 0.889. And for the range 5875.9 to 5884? 0.852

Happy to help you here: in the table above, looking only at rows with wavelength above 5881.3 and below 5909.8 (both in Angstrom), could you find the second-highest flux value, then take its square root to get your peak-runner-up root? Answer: 2.645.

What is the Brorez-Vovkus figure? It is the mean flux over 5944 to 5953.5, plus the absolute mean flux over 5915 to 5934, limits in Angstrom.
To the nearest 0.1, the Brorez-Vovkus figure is 14.7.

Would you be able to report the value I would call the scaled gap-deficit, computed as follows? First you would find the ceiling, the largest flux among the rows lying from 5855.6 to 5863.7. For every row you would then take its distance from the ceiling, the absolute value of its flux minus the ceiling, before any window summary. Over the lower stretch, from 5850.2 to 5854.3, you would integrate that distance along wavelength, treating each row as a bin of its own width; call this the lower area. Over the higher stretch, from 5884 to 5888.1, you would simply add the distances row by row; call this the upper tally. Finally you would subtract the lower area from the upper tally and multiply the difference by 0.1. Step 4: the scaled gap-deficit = 0.27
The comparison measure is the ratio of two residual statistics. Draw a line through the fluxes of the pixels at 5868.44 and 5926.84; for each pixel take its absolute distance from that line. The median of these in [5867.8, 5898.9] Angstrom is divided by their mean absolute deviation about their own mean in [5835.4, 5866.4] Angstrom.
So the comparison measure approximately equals 8.2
